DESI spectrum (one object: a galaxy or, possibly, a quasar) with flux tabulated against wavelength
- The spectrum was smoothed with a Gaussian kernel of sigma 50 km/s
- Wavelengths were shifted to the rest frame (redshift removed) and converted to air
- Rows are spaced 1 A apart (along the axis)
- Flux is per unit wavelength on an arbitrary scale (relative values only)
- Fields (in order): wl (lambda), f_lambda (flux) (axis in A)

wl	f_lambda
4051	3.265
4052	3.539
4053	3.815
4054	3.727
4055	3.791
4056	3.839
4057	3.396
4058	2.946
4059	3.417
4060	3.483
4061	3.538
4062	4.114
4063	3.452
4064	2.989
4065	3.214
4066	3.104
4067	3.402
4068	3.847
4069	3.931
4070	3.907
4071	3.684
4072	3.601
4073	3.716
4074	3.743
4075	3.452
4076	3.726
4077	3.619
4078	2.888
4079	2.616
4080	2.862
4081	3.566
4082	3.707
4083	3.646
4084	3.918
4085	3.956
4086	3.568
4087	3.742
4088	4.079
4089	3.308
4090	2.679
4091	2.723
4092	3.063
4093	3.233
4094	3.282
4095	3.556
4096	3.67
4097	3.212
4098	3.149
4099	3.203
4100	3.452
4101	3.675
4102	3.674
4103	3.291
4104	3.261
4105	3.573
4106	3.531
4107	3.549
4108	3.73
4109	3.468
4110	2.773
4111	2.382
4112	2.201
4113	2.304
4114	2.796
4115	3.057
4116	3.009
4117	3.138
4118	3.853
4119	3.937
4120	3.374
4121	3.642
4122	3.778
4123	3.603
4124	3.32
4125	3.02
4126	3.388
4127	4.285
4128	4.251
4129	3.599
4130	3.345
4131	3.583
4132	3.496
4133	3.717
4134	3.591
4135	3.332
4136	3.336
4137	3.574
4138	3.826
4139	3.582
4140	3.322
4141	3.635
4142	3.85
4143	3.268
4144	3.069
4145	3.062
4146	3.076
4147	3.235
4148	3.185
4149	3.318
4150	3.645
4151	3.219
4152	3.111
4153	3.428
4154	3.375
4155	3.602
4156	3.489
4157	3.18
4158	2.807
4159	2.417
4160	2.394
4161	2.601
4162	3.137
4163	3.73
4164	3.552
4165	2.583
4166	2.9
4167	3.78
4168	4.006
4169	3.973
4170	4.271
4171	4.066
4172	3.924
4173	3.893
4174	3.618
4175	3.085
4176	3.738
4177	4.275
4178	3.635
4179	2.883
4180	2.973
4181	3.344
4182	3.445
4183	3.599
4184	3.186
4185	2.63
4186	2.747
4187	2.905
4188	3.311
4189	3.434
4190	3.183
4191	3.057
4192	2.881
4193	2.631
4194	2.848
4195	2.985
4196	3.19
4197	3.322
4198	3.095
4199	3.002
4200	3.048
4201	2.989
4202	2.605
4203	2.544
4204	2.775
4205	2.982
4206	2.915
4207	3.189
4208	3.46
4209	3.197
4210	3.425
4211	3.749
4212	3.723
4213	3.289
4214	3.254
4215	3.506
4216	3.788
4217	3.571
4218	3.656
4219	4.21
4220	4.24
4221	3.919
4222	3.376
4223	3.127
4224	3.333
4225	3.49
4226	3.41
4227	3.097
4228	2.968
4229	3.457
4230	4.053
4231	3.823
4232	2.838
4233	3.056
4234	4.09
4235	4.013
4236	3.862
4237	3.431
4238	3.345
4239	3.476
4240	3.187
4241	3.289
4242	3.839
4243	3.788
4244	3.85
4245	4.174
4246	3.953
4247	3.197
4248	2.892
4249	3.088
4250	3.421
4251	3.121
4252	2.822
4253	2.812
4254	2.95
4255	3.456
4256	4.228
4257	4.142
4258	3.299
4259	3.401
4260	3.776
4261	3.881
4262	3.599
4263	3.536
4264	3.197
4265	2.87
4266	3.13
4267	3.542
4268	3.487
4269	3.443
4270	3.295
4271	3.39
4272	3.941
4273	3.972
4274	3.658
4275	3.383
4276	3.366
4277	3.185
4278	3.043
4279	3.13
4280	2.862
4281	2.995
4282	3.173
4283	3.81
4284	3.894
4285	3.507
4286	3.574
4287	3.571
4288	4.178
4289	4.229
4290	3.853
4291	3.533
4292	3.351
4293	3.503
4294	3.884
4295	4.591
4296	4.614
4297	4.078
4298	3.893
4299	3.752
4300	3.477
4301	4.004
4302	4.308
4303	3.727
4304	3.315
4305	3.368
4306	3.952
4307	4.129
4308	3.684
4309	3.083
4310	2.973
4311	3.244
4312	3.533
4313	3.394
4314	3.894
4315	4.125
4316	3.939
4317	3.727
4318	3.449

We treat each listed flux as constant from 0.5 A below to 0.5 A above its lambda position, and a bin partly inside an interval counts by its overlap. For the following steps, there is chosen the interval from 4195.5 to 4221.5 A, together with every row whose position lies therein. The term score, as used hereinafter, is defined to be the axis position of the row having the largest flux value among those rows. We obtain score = 4220 A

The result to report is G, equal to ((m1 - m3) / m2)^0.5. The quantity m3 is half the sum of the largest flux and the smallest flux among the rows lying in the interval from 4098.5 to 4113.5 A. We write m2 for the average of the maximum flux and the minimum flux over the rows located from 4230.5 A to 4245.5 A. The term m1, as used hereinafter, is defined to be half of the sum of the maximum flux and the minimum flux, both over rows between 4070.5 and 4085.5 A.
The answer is 0.30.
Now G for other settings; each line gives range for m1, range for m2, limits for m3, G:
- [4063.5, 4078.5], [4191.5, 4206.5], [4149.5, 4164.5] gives 0.34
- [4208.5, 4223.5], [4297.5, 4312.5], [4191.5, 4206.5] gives 0.45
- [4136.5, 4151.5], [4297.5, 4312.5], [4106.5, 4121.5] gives 0.33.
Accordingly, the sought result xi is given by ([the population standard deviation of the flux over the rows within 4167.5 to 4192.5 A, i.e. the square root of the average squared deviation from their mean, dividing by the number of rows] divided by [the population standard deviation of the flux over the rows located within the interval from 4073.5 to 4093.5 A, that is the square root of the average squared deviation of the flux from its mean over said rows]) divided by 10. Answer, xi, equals 0.108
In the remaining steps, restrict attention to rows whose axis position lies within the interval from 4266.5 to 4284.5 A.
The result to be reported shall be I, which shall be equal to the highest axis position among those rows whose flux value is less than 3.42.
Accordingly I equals 4282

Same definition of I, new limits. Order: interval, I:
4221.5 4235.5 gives 4233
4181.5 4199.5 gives 4199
